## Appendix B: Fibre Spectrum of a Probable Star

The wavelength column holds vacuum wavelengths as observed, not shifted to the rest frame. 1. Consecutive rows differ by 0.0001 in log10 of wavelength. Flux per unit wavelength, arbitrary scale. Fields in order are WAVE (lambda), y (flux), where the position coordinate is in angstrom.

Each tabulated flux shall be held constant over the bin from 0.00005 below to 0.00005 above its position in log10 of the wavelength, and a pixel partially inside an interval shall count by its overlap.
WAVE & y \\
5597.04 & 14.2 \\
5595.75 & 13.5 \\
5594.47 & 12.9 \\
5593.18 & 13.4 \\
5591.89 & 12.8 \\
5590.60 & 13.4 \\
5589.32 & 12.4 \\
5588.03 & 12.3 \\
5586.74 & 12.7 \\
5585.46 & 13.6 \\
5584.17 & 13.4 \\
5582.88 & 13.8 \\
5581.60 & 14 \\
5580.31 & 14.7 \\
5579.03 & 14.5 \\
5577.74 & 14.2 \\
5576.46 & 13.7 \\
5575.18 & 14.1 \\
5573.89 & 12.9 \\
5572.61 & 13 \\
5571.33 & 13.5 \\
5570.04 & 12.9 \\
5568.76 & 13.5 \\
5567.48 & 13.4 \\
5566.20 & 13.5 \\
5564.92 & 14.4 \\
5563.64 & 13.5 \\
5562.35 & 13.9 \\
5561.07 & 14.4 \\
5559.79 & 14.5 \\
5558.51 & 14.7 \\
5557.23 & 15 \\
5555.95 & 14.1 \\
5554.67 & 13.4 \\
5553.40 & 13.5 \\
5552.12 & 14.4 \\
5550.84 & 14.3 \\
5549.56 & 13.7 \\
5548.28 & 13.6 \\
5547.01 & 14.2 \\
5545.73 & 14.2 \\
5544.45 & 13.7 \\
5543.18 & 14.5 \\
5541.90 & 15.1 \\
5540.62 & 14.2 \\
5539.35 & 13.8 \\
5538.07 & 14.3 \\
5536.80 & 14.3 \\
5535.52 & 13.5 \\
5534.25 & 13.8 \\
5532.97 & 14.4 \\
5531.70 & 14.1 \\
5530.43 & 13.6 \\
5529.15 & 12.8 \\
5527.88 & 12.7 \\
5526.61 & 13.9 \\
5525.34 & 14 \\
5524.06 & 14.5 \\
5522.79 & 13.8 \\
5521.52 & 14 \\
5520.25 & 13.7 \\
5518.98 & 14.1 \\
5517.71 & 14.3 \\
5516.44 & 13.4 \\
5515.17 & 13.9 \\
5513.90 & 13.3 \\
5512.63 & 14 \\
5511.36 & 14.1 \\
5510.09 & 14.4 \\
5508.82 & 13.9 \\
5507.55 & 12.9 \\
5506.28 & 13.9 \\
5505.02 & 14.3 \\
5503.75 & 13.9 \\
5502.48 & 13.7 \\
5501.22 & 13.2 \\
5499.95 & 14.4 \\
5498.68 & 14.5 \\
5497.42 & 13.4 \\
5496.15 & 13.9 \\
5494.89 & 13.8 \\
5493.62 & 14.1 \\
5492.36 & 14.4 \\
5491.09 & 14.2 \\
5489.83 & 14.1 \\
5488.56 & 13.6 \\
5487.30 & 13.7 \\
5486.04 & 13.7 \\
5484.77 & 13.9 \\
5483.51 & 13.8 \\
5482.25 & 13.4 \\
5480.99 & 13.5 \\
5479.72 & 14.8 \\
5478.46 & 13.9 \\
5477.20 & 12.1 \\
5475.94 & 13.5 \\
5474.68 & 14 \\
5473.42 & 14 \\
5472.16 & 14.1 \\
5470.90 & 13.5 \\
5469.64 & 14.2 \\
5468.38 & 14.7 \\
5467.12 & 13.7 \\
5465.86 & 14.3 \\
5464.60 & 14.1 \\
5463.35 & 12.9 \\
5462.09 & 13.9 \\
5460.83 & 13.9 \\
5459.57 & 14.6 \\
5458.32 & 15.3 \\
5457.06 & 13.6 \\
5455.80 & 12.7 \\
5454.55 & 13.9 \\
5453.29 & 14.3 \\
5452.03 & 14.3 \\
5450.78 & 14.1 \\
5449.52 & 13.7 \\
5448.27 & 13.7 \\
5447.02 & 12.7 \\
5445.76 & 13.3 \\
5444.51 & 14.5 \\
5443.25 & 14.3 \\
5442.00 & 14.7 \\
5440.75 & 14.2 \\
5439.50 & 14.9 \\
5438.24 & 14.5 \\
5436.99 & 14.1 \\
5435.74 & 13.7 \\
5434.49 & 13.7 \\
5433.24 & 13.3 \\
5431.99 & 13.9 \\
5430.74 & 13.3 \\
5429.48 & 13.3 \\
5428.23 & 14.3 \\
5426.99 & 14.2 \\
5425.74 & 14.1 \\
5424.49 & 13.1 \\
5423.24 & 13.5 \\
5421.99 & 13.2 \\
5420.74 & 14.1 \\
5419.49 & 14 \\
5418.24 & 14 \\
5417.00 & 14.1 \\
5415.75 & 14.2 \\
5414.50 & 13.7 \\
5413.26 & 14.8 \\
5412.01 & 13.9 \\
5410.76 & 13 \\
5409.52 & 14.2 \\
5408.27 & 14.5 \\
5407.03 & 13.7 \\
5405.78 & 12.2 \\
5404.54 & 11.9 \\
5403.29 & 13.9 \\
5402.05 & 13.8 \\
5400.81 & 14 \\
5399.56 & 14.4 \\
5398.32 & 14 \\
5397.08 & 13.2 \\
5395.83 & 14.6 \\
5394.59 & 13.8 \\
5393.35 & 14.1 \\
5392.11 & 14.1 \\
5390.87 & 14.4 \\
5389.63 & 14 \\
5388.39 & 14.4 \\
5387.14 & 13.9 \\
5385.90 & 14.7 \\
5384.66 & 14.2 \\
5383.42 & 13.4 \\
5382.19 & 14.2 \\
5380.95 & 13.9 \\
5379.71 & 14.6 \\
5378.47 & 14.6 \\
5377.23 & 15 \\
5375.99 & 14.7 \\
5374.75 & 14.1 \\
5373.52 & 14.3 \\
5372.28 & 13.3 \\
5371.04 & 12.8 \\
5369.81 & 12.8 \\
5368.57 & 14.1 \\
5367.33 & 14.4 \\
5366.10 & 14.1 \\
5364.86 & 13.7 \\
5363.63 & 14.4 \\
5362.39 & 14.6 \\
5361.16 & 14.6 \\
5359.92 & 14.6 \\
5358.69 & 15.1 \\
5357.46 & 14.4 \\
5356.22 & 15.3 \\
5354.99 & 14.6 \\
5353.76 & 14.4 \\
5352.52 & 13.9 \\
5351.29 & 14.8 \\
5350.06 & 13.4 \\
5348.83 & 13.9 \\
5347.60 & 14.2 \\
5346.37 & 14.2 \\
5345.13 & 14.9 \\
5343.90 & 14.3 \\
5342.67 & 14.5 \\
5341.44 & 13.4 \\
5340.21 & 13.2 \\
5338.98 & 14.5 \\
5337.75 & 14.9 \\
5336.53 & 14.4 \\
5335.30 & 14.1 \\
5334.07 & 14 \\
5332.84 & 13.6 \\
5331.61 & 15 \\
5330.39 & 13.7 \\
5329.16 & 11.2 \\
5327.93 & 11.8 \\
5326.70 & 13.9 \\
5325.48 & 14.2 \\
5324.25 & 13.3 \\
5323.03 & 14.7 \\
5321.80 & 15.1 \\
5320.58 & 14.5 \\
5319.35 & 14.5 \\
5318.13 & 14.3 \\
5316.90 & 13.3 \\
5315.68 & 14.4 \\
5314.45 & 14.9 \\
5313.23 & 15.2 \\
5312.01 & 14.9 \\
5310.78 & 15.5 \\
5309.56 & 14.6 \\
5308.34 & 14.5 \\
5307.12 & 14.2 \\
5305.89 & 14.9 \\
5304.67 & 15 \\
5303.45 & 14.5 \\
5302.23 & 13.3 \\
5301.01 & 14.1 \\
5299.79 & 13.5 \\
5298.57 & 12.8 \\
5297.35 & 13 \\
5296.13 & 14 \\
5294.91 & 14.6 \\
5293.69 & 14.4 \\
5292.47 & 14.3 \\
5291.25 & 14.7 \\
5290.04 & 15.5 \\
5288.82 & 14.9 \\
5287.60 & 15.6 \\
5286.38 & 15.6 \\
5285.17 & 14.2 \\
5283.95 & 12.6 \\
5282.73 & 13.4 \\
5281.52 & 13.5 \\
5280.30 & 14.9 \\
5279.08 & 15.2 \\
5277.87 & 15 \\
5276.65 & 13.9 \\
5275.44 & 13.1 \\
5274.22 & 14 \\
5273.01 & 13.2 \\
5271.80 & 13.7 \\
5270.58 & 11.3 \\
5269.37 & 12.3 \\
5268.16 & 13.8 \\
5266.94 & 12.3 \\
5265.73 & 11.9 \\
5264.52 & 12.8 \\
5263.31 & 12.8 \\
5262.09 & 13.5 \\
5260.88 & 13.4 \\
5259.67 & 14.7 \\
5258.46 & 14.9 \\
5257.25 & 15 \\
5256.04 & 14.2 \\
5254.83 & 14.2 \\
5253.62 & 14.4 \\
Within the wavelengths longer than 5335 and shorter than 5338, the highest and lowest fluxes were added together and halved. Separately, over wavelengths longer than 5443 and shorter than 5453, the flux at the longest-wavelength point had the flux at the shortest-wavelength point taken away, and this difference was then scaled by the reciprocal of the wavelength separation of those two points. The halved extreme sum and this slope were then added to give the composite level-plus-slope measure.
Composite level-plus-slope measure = 14.5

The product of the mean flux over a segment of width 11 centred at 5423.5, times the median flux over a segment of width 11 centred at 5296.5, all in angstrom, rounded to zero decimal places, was 195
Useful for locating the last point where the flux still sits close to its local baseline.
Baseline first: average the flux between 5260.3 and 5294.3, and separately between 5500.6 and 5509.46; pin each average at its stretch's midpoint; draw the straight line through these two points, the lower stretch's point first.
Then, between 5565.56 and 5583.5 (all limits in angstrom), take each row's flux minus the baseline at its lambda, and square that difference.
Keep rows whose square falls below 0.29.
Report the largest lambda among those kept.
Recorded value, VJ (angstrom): 5582.88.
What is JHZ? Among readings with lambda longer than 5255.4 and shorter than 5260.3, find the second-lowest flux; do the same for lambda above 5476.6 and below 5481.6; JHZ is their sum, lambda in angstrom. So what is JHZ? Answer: 28.2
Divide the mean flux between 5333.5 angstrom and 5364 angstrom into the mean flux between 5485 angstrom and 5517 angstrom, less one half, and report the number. 0.467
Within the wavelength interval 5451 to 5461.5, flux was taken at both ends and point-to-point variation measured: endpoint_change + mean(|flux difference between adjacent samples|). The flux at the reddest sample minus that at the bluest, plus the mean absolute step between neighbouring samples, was 0.40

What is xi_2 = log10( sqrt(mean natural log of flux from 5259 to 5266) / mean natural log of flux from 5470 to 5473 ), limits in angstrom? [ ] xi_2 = -0.2135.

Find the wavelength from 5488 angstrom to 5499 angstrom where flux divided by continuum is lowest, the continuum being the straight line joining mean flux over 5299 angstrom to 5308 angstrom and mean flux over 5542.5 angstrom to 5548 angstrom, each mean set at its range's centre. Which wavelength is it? 5497.42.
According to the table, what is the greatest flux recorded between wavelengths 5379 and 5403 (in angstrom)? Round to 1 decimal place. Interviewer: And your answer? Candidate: 14.7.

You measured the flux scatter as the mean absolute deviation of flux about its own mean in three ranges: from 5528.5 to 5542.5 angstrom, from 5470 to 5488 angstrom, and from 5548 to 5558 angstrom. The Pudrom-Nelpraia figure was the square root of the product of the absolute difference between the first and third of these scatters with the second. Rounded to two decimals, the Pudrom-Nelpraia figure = 0.04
